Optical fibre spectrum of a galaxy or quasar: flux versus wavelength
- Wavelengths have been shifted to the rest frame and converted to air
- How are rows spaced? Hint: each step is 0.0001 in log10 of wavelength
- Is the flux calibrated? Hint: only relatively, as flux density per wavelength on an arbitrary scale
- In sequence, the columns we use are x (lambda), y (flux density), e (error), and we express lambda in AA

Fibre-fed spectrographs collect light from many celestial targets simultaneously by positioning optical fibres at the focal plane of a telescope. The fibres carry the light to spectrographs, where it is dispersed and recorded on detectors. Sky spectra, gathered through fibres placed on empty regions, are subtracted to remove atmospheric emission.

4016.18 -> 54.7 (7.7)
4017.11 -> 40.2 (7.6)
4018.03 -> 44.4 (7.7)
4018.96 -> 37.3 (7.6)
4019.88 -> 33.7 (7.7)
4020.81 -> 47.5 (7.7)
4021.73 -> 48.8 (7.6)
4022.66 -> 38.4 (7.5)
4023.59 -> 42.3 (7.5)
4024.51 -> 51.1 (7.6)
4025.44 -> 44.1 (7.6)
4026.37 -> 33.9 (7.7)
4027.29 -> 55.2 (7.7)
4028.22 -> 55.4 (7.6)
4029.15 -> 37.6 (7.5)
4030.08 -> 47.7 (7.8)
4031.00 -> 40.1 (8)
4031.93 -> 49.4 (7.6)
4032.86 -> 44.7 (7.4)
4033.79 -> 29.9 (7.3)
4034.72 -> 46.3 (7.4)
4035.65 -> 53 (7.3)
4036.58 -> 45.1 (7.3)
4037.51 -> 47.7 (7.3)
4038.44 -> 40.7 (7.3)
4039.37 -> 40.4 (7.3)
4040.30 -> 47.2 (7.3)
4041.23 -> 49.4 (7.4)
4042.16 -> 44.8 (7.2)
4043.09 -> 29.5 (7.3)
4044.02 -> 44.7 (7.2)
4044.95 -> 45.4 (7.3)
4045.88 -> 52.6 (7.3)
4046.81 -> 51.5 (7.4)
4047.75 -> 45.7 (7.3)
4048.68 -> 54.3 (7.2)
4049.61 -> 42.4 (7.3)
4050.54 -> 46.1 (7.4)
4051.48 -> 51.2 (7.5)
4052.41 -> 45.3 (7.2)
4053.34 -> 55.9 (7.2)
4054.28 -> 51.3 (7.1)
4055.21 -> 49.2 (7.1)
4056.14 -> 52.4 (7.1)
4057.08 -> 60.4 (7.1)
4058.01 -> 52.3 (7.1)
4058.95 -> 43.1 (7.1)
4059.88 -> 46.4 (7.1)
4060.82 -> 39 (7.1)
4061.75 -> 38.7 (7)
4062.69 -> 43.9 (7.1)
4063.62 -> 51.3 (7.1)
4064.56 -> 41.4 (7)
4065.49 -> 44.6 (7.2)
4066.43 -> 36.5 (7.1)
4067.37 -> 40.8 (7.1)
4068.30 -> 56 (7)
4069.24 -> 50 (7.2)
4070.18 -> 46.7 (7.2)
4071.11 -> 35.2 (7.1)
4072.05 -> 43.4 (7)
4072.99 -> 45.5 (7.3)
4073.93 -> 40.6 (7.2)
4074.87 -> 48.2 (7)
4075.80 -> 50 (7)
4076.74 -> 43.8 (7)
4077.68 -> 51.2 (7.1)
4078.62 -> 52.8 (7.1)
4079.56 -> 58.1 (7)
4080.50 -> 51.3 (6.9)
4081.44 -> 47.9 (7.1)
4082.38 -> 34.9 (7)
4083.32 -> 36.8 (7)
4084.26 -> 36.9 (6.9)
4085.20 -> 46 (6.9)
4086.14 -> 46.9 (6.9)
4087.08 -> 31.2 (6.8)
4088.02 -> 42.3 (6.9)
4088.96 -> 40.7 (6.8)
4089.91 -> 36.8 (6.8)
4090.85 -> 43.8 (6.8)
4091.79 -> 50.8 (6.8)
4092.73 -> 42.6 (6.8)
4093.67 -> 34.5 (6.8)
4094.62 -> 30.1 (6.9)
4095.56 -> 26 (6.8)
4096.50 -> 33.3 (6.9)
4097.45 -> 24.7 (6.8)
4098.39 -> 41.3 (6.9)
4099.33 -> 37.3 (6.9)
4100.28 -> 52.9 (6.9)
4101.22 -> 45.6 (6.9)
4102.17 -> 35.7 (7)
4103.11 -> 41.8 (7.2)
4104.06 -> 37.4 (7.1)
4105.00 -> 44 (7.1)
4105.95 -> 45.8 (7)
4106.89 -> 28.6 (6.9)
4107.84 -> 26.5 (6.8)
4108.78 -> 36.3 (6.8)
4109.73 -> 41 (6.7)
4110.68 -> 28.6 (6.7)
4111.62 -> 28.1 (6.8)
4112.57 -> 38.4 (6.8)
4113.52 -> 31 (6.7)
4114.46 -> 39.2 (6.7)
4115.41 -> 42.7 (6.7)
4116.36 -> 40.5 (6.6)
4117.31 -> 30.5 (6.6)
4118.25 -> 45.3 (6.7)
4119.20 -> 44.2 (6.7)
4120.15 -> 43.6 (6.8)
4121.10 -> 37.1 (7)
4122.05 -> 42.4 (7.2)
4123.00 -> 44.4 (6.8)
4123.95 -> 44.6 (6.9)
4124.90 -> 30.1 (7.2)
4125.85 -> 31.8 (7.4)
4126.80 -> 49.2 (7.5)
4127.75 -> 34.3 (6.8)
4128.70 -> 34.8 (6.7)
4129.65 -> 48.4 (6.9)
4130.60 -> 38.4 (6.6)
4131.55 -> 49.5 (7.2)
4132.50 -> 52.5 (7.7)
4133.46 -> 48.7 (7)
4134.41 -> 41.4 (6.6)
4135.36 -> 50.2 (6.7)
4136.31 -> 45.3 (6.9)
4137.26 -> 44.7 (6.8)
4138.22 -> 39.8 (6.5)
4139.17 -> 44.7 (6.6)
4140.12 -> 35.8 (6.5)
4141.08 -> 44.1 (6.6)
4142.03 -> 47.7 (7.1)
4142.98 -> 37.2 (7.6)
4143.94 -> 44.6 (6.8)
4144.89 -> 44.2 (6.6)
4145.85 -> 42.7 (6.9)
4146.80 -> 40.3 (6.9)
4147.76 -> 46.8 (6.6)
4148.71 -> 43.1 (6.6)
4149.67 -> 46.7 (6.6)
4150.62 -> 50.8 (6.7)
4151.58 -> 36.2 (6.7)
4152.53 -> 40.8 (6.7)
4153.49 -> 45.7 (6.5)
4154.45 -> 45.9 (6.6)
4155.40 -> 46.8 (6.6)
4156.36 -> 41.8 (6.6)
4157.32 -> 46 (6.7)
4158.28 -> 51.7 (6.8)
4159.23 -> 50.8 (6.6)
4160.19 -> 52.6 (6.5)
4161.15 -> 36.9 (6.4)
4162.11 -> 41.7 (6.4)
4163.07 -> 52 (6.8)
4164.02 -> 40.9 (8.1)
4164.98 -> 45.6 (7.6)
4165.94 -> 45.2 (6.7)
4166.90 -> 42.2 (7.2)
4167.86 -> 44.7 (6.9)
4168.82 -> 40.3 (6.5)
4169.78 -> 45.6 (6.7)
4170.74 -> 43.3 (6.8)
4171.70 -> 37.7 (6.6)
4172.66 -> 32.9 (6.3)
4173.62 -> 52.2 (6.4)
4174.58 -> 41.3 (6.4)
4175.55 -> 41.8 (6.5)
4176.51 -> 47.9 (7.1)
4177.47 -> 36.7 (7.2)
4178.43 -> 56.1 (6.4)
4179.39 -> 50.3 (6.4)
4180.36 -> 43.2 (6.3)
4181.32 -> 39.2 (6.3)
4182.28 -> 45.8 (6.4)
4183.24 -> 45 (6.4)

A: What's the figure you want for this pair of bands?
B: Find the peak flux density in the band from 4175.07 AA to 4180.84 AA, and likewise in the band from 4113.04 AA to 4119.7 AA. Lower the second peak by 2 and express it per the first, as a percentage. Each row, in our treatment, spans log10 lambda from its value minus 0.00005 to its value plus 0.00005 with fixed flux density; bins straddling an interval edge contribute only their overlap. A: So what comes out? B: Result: 77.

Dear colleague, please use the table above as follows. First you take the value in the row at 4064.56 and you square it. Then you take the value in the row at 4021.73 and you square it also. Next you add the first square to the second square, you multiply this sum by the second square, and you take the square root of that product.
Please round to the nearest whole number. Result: 3123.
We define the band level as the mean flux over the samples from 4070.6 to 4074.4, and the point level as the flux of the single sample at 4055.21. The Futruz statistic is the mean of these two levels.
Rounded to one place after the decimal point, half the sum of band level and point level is 45.2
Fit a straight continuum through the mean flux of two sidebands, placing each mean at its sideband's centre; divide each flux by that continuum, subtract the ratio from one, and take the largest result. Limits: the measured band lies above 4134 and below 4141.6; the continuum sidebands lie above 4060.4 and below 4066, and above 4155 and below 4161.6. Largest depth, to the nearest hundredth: 0.22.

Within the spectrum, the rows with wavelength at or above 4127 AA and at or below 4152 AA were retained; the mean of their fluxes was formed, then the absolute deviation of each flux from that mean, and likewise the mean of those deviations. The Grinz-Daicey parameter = 4.3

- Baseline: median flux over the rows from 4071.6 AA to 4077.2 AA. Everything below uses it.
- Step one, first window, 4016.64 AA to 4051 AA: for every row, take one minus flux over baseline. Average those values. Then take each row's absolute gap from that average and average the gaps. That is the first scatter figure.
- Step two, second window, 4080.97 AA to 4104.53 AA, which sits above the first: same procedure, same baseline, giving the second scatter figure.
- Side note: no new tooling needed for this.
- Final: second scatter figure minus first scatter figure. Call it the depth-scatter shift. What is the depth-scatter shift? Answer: 0.02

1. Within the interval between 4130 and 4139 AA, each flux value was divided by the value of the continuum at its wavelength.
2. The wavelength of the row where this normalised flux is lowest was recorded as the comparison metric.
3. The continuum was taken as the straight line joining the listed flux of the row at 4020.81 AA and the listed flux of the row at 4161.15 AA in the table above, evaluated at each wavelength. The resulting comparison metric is 4130.60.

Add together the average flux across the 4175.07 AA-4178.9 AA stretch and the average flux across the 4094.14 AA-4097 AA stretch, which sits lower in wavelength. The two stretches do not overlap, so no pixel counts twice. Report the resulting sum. 75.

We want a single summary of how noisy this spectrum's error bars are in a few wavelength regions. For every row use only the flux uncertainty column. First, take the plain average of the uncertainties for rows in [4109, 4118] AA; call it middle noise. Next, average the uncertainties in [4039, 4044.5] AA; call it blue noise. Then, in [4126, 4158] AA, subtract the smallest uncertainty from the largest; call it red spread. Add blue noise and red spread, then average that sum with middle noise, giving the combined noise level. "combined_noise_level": 7.6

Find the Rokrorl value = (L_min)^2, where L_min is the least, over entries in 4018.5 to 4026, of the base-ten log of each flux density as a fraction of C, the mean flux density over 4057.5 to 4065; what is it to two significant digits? 0.015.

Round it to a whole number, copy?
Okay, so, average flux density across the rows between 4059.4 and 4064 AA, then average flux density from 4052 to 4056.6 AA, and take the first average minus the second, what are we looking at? -7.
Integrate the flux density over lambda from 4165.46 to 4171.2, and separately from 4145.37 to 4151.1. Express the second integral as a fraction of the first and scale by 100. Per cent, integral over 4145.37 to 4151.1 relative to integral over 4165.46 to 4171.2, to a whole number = 103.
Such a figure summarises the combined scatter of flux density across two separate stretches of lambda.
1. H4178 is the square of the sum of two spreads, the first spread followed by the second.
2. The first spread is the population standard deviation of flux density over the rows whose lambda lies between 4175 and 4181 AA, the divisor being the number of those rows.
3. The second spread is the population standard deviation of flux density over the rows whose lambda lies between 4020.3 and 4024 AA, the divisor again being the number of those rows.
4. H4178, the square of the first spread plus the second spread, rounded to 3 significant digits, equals 109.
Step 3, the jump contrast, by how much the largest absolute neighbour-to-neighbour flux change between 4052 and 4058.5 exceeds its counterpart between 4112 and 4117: 2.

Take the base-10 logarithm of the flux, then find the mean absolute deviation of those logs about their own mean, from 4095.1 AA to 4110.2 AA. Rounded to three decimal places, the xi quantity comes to 0.077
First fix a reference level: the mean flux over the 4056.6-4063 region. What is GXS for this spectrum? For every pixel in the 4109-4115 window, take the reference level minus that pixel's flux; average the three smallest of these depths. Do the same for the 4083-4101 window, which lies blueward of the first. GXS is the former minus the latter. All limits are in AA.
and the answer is 11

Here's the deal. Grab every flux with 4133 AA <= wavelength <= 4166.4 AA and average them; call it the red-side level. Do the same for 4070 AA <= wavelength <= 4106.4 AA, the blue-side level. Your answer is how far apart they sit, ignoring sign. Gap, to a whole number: 3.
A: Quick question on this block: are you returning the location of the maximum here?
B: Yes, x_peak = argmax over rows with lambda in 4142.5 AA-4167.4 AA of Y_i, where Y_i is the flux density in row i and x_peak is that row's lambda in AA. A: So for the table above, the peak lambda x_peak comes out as 4160.19 AA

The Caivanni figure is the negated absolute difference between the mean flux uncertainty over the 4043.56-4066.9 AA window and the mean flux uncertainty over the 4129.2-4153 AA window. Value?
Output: -0.4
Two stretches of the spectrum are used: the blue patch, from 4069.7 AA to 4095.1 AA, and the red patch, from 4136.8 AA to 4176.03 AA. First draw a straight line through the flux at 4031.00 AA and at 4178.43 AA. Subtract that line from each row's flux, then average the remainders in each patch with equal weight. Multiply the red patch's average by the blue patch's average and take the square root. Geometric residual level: 5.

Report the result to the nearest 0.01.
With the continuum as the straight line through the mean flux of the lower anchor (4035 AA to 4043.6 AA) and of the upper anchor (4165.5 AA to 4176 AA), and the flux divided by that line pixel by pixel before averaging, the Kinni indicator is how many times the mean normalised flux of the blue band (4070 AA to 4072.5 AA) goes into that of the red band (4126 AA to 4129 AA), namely 0.96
